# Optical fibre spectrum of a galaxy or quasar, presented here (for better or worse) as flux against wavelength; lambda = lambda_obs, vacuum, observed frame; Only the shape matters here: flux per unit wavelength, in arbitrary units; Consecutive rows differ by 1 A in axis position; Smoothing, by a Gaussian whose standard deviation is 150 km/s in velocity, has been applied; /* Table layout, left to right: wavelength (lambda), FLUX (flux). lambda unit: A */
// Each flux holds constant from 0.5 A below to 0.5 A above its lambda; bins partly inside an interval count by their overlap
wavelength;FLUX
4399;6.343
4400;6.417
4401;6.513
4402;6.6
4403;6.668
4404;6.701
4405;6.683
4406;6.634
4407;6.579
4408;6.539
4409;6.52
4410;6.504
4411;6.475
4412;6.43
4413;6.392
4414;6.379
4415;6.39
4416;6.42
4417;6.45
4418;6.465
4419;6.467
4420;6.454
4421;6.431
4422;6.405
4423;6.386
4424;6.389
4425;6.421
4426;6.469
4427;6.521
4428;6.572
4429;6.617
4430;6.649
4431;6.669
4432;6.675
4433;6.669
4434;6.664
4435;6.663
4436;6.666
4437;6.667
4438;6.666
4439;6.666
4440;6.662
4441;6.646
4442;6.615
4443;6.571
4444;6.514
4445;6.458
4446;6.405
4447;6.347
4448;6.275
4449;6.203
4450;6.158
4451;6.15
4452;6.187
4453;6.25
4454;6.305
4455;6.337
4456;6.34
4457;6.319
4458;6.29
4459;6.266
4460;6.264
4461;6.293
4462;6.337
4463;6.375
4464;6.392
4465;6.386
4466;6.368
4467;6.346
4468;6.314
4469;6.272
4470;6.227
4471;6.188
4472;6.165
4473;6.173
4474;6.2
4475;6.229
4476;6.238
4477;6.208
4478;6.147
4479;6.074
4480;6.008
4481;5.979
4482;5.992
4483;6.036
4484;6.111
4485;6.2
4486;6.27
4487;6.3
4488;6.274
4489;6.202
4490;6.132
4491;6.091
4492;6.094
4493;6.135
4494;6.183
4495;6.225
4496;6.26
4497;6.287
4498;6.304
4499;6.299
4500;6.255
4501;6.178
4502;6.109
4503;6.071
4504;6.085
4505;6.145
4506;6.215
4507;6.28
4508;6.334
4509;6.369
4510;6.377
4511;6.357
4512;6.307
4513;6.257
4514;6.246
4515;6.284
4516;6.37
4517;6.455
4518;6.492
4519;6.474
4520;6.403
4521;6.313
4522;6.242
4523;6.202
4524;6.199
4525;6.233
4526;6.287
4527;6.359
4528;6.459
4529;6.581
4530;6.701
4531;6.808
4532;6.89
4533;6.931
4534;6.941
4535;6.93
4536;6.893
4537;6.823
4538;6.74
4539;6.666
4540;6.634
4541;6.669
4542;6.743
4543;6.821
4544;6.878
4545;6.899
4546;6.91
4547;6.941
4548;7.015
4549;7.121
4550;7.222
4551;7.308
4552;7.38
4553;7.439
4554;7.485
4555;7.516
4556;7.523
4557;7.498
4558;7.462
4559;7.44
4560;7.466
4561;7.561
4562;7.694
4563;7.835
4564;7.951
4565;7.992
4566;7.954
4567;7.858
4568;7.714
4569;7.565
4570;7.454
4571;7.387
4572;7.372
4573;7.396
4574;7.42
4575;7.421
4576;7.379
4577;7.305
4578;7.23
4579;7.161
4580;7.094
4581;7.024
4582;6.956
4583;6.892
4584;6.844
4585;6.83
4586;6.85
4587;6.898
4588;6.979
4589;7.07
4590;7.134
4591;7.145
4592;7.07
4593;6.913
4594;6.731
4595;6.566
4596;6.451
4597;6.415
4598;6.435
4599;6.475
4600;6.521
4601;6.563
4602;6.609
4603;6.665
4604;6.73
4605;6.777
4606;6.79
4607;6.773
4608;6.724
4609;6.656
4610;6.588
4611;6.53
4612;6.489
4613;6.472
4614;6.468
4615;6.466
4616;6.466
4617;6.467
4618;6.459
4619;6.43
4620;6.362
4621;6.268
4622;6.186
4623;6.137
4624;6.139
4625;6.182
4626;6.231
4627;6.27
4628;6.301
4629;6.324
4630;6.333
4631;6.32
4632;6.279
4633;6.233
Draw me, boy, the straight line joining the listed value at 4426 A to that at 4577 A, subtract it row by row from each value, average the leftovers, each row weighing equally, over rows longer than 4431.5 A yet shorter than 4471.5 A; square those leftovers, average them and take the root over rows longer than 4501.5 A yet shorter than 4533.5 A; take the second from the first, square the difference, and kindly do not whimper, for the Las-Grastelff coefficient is 0.69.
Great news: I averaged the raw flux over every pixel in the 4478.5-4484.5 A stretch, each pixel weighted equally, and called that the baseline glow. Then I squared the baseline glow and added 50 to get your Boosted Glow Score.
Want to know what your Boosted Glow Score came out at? 86.4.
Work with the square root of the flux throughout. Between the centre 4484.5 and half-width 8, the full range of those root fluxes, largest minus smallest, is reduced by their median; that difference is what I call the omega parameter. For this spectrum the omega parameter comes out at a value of -2.409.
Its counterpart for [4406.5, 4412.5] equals -2.523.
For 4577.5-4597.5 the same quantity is -2.477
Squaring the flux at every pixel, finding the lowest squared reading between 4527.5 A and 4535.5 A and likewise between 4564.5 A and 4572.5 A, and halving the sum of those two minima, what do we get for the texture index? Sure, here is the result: 48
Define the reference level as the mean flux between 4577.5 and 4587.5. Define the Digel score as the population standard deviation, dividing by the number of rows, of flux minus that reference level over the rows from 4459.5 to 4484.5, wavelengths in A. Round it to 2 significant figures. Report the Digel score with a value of 0.12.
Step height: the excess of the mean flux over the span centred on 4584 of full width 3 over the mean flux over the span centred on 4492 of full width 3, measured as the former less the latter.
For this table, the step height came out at 0.7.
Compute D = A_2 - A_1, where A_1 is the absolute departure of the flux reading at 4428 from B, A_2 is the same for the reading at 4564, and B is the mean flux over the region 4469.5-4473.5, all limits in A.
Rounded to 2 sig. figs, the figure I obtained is 1.4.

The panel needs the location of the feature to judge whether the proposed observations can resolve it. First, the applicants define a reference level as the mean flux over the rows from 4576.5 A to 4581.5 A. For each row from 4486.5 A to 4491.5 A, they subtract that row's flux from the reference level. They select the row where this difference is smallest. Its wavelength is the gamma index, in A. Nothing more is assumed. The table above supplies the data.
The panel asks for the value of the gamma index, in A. 4487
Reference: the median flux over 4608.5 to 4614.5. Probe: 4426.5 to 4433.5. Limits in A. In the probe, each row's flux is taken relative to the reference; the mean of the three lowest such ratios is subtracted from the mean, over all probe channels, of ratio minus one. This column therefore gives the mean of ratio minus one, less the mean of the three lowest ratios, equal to -0.992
